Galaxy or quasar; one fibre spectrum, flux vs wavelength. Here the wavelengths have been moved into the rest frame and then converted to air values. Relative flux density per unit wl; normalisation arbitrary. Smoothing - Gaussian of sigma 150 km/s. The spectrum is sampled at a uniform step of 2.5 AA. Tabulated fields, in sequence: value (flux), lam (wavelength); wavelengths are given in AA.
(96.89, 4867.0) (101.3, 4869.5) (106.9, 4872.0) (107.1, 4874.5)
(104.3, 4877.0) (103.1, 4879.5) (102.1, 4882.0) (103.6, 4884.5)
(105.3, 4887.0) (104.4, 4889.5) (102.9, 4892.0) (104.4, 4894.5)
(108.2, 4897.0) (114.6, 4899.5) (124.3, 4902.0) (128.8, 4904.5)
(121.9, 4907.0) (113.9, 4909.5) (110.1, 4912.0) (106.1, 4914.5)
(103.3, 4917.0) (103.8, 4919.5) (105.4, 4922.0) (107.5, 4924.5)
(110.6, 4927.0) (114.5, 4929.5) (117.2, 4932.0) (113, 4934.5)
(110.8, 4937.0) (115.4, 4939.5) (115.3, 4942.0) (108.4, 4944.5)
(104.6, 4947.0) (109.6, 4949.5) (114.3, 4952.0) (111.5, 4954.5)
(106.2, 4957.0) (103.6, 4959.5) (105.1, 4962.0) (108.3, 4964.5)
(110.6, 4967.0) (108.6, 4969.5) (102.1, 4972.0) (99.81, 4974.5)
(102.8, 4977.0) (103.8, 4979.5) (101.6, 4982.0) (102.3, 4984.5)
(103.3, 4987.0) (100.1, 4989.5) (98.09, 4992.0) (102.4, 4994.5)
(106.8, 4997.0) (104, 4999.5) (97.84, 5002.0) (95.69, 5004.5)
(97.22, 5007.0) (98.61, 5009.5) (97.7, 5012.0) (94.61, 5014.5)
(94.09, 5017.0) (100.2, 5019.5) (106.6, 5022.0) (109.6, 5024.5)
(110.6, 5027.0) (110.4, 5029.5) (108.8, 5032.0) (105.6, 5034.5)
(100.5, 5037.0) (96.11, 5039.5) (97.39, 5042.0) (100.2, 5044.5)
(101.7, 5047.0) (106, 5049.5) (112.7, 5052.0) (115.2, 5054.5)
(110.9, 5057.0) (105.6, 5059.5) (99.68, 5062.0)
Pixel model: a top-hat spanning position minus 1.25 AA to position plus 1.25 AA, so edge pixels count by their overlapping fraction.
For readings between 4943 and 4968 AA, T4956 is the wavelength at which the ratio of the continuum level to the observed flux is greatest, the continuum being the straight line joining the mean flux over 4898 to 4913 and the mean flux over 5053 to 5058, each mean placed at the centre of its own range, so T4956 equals 4959.5 AA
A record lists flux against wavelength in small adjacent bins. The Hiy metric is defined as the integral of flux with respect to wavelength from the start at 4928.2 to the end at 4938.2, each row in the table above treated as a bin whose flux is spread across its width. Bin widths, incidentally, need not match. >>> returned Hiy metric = 1139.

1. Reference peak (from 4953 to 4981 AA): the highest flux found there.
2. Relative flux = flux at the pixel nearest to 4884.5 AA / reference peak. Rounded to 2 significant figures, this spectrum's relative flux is 0.93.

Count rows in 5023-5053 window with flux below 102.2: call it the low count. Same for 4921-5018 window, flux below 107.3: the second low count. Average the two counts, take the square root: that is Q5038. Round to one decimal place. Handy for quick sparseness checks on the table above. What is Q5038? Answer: 3.8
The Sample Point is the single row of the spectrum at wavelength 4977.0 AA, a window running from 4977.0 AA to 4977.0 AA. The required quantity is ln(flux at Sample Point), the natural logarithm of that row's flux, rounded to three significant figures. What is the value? 4.63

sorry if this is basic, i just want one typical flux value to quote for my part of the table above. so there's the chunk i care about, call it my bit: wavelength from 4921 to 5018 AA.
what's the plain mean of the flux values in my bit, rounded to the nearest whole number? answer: 105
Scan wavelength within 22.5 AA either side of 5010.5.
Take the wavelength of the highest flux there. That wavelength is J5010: 5027.0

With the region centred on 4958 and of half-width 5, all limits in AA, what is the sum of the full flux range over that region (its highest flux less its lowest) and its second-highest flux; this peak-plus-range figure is 114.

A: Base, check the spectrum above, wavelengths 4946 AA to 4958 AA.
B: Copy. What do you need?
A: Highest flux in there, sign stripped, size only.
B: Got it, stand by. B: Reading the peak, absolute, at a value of 114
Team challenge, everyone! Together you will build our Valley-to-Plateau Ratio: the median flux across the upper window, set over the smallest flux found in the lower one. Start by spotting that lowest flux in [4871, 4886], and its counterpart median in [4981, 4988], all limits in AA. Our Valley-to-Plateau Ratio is 1.00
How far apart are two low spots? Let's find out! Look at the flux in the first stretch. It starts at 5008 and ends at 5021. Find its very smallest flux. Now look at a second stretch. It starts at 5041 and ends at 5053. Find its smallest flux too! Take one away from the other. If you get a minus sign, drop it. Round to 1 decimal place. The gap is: 3.3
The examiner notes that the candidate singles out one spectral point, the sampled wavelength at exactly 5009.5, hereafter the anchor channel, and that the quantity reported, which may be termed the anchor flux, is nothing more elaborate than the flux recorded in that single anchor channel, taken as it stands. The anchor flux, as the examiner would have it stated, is 98.61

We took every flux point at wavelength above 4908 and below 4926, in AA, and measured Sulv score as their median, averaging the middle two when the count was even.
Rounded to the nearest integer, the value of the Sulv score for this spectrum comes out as 106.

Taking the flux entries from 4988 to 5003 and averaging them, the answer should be 102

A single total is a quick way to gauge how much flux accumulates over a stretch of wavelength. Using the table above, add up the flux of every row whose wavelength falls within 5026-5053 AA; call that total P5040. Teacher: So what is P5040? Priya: 1150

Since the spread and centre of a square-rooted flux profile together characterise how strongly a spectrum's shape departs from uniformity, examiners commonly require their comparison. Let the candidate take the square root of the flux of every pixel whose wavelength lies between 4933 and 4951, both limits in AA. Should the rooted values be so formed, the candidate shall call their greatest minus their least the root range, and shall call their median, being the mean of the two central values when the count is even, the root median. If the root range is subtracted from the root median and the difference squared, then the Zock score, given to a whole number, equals 100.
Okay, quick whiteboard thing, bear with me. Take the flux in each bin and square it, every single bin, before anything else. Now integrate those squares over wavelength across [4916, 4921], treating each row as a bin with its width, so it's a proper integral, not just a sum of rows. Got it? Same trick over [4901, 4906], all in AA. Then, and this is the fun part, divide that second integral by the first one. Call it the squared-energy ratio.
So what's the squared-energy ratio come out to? 1.49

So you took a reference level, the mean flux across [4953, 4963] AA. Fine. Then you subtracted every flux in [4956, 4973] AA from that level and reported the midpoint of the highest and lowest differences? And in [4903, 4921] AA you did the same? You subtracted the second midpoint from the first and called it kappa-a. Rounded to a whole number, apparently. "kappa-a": 10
